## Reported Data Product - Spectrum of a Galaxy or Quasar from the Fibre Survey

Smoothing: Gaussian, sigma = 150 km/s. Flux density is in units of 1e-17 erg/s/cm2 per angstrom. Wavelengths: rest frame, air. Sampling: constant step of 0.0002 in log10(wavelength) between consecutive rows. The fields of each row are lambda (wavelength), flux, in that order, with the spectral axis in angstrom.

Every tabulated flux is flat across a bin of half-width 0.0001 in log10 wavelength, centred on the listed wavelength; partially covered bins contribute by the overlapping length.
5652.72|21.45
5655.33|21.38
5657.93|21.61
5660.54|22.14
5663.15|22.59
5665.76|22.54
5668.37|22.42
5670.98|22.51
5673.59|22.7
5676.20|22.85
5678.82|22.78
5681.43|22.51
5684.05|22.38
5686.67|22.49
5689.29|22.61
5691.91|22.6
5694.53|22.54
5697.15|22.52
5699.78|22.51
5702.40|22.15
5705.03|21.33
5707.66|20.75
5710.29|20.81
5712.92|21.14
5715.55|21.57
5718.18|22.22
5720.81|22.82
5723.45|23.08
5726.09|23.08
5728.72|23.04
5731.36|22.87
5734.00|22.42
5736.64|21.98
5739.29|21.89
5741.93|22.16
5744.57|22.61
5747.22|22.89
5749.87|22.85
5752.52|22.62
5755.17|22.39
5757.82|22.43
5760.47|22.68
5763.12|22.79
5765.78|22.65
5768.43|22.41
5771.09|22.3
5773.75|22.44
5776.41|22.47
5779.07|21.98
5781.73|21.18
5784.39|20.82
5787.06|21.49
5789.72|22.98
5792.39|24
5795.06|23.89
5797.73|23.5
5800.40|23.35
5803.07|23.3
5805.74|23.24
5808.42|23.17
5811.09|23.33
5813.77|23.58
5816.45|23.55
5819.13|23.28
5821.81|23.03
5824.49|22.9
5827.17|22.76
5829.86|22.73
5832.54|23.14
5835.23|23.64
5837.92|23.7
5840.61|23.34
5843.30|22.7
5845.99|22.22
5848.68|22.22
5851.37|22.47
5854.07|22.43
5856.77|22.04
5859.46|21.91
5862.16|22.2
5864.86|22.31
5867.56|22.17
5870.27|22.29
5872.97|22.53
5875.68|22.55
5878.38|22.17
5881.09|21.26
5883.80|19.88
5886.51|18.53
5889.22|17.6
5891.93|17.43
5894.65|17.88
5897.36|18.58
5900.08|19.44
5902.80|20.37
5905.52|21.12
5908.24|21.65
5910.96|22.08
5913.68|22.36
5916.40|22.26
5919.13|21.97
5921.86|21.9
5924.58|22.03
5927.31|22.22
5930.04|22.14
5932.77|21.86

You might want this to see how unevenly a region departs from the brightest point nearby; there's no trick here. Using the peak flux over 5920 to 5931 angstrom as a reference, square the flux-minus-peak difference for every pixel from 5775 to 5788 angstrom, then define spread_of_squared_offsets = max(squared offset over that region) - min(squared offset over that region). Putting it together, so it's 1.9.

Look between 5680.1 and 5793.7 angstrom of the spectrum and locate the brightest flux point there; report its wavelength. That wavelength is 5792.39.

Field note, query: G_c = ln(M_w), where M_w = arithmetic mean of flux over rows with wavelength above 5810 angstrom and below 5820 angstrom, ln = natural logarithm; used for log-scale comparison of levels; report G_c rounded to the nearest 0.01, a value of 3.15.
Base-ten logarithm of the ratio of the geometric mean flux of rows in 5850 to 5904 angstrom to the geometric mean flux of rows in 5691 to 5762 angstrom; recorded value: -0.032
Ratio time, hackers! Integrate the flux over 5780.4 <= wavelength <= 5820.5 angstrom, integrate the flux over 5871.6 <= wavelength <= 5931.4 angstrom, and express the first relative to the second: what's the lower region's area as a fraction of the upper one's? 0.74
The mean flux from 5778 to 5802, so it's 22.6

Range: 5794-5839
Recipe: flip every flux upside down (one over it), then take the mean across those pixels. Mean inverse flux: 0.0429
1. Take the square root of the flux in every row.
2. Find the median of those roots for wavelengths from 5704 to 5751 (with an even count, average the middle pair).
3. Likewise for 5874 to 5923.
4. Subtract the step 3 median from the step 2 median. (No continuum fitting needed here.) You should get 0.12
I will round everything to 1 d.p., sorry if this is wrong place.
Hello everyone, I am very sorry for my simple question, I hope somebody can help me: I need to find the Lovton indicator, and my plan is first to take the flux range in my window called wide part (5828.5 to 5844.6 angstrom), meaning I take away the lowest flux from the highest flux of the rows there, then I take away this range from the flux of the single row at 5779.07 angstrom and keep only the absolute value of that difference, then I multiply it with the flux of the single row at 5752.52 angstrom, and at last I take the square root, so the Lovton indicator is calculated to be 21.8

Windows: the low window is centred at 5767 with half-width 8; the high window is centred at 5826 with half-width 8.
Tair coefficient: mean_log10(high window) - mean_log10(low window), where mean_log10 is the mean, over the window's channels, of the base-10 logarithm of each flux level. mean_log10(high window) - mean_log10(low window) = 0.008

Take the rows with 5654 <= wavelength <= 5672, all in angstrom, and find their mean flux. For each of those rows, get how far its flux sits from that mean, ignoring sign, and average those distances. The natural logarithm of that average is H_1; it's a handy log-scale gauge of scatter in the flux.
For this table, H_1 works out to -0.9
